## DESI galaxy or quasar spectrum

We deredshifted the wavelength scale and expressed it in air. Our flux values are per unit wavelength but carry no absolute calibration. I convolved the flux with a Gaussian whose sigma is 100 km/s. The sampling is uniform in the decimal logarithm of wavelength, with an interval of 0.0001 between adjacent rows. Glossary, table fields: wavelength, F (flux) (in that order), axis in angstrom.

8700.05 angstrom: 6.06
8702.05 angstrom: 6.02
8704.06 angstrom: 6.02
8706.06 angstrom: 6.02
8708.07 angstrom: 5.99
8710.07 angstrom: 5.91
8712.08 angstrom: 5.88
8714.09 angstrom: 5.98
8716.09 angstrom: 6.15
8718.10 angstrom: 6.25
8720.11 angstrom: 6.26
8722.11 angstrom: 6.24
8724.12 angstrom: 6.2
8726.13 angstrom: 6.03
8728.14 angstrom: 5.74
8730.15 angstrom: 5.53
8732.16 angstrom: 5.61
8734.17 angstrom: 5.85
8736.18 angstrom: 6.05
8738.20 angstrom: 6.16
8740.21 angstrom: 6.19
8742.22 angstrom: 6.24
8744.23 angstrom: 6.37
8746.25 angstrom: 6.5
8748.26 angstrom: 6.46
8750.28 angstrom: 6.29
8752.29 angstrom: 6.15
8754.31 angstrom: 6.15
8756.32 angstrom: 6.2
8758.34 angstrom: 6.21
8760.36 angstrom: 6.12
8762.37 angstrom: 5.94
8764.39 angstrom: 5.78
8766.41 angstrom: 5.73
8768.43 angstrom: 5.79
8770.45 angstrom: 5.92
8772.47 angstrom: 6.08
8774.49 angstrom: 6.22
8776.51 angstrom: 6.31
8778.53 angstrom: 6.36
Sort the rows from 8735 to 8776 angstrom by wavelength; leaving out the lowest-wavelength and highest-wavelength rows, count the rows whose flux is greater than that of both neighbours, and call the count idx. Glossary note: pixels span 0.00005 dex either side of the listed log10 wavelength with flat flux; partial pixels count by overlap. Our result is 2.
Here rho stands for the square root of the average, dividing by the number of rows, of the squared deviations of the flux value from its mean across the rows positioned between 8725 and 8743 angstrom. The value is 0.25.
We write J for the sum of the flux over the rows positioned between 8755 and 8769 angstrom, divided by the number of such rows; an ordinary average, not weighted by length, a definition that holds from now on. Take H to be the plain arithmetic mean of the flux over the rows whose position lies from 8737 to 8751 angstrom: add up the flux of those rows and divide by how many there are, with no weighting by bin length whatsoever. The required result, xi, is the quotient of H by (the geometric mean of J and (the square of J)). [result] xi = 0.433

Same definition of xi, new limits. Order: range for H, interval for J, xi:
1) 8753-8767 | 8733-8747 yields 0.390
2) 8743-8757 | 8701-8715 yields 0.432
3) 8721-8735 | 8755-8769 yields 0.404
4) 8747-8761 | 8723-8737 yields 0.439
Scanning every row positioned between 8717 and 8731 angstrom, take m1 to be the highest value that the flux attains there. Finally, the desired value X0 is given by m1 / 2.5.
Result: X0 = 2.50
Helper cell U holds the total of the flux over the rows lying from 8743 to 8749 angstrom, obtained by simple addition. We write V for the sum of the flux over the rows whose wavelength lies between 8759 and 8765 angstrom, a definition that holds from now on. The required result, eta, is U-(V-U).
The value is 20.8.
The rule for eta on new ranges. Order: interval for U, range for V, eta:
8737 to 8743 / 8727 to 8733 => 20.3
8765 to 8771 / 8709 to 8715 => 17.1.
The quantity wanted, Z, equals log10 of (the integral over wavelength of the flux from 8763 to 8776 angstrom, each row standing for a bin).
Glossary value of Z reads 1.89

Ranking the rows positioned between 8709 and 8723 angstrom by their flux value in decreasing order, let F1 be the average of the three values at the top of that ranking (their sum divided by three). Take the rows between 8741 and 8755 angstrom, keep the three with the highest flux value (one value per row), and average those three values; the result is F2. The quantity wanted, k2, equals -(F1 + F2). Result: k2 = -12.7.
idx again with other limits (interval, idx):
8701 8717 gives 0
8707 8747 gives 1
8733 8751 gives 1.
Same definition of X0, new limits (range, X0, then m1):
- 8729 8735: 2.34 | 5.85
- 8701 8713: 2.41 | 6.02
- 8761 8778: 2.52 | 6.31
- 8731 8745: 2.55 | 6.37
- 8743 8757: 2.60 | 6.5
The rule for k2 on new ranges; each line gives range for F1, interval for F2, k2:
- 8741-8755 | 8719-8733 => -12.7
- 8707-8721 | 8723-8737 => -12.3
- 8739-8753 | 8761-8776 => -12.5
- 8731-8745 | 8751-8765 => -12.5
